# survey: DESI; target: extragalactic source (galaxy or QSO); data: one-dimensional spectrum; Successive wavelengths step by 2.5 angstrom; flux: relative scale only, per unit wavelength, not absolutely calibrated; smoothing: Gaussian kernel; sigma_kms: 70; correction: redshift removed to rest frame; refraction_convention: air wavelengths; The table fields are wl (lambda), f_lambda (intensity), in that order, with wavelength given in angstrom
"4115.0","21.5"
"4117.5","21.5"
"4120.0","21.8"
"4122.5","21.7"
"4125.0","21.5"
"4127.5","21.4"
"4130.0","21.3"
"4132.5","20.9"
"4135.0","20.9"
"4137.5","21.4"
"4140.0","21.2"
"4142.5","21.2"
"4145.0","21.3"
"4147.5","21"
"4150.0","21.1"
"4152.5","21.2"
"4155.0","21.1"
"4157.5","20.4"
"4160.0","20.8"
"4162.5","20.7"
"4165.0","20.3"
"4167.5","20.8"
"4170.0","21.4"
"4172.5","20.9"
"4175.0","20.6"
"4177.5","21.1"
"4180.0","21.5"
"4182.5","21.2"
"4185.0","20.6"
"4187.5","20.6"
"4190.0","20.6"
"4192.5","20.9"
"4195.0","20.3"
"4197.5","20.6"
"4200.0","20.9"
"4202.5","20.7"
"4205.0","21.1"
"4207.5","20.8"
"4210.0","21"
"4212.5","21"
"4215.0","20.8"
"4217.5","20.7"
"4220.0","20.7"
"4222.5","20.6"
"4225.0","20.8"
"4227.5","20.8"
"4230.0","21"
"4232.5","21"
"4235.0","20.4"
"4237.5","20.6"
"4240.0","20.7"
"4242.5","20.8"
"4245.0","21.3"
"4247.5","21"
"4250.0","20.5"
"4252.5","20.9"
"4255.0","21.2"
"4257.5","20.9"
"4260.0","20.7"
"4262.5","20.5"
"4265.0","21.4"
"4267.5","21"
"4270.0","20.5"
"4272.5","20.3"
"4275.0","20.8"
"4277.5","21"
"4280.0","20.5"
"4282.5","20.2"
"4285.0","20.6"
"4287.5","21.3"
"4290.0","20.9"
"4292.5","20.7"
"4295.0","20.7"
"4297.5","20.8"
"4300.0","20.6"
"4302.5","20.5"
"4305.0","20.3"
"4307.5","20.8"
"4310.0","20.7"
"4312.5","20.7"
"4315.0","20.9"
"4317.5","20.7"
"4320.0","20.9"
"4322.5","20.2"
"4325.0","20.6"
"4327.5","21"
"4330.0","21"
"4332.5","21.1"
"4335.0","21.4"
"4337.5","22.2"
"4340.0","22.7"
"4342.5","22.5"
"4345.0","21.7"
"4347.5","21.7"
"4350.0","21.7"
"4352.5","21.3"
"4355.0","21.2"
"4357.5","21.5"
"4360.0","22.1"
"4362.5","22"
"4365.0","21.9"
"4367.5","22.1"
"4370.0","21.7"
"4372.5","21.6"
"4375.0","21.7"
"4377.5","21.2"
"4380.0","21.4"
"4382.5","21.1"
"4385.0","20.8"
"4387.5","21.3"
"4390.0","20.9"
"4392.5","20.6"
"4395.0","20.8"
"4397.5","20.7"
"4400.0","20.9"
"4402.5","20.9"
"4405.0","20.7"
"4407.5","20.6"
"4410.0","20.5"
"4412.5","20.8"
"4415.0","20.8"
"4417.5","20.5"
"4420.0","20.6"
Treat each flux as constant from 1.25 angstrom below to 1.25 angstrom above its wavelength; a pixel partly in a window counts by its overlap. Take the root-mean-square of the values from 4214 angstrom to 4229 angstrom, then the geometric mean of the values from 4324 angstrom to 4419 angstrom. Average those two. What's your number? 21.0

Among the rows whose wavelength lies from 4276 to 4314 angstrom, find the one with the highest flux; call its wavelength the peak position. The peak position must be 4287.5 angstrom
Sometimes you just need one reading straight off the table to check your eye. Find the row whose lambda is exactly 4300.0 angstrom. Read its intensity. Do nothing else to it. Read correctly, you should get 20.6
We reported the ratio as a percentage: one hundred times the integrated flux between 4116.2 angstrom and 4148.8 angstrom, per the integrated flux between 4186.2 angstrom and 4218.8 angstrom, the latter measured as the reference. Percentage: 103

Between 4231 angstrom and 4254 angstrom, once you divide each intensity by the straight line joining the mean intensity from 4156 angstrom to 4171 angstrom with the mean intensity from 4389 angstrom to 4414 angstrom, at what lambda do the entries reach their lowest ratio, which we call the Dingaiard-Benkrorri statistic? 4235.0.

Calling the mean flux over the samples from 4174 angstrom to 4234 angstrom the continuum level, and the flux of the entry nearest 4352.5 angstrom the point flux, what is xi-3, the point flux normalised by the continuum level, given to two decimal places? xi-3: 1.02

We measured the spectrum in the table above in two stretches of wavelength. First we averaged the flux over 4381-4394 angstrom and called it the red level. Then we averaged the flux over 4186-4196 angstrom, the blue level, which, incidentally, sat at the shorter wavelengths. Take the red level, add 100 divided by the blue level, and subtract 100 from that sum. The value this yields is -74.2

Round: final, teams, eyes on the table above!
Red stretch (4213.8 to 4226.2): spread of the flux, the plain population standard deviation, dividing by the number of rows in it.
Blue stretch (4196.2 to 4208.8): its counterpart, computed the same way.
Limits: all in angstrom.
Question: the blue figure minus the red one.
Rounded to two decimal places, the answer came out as 0.10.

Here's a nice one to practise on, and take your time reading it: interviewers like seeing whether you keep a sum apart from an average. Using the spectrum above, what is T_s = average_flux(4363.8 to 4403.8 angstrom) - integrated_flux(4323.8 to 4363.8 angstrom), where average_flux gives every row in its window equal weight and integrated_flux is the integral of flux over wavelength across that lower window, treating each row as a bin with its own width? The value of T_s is -843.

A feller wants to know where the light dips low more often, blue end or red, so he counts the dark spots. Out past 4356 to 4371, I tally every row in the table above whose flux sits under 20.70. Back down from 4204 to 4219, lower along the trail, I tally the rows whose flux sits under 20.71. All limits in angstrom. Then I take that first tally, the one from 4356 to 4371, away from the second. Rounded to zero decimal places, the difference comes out 1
